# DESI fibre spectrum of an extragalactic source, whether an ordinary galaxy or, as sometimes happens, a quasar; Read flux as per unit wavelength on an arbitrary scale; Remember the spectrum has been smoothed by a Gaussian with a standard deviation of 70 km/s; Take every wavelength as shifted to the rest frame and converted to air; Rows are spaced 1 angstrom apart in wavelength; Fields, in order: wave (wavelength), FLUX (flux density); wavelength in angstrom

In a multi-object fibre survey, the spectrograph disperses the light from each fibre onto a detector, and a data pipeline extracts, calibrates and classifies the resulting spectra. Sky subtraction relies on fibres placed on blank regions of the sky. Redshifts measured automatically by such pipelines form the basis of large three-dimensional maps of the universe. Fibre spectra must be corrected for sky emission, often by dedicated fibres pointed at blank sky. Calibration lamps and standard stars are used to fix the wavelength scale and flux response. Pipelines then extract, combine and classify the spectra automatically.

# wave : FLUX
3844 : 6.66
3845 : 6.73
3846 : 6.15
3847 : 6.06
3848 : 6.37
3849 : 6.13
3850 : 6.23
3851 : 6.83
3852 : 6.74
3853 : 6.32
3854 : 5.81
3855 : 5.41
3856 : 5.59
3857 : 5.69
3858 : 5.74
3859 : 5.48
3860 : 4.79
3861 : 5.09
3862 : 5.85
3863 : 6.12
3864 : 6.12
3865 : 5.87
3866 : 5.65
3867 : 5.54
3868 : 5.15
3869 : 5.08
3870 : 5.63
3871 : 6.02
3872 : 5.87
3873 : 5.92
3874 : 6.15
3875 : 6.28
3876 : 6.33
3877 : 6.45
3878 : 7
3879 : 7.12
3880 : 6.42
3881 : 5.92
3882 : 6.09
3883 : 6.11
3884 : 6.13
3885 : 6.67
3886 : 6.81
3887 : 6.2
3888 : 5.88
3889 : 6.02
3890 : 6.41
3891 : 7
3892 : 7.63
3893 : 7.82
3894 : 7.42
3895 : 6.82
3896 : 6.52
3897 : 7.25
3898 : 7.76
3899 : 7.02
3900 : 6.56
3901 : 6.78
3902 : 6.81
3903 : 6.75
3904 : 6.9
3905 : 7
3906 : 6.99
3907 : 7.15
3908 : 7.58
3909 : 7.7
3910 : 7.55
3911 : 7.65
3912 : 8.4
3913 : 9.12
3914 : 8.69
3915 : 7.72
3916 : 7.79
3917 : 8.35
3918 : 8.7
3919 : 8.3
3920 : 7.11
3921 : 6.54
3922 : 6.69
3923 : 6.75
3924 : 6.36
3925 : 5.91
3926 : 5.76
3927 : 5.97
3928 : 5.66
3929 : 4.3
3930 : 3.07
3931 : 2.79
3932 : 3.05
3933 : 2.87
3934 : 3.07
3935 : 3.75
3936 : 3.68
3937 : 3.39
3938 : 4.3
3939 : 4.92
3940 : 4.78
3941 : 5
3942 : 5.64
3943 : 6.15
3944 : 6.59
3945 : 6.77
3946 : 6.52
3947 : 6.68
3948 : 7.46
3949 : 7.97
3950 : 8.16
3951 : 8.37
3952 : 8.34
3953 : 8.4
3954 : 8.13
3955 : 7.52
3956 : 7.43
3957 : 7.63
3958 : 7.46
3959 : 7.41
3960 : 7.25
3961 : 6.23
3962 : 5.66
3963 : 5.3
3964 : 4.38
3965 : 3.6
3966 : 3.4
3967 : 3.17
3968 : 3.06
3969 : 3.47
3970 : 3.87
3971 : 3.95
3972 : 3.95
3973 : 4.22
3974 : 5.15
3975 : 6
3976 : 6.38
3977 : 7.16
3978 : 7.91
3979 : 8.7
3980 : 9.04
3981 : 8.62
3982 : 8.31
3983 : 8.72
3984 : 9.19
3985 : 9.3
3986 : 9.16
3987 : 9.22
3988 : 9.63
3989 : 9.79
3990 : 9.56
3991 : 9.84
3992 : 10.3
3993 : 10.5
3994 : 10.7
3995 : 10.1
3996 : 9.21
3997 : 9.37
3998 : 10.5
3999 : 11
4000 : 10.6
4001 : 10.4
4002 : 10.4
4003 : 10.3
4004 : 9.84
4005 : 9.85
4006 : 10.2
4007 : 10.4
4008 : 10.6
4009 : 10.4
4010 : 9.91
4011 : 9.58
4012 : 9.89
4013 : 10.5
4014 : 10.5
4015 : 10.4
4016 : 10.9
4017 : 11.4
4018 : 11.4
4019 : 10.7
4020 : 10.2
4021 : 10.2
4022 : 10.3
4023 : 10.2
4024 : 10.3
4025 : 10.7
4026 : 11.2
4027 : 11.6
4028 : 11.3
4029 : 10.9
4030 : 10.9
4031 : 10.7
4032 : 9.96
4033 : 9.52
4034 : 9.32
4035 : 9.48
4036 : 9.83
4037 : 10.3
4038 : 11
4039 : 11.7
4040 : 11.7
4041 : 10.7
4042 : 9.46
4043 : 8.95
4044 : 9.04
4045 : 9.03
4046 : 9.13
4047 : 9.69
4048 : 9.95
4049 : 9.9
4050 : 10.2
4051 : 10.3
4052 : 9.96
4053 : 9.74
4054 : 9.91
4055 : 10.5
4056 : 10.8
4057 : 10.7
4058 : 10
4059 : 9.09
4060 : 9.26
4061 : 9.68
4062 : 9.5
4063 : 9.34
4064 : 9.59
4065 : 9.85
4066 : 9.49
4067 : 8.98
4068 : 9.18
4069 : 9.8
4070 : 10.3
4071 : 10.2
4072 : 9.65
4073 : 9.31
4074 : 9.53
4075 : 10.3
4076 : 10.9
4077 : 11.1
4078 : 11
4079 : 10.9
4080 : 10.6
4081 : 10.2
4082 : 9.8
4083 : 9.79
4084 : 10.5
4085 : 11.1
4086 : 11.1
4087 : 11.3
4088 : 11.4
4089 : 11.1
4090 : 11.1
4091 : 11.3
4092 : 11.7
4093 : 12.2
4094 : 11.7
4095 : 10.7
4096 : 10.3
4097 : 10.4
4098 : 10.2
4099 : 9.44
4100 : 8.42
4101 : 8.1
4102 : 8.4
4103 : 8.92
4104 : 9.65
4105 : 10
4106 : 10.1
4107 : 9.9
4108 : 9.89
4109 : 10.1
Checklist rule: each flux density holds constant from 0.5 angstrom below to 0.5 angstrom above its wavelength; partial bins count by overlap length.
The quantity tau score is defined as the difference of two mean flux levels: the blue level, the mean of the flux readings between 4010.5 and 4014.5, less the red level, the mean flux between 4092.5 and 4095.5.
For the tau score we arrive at -1.4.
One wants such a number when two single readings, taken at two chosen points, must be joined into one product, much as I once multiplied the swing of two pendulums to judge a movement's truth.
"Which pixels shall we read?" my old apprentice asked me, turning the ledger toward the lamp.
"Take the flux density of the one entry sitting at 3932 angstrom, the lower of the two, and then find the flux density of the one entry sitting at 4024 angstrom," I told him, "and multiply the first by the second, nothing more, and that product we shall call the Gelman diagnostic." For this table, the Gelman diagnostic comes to 31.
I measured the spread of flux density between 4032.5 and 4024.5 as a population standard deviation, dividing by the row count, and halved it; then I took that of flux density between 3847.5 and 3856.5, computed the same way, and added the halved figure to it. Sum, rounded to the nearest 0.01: 0.69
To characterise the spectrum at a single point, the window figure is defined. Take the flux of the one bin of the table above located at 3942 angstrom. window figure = 5.64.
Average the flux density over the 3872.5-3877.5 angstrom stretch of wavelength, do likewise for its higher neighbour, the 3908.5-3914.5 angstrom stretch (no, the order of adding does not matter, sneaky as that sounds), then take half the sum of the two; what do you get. 7.2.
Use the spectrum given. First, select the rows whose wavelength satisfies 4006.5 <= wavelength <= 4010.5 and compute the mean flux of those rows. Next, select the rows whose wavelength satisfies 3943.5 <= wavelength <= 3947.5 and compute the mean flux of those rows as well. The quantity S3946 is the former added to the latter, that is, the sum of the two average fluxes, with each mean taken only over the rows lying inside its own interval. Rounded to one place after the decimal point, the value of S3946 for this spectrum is 17.0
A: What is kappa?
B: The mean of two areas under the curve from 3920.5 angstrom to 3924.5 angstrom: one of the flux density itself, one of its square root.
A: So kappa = 18.3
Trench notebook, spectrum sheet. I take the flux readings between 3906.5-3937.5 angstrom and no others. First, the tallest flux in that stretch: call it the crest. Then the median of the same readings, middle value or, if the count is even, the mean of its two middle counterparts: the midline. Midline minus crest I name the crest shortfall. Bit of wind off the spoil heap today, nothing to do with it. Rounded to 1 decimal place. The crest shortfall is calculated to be -2.4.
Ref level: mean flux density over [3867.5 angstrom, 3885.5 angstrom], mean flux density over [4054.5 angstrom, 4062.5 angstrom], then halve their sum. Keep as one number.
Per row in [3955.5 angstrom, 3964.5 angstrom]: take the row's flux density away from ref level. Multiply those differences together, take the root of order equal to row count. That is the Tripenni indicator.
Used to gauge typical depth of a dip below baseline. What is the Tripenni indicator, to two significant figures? 1.1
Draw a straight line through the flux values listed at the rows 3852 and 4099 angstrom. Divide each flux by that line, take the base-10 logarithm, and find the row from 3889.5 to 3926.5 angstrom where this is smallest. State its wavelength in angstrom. 3926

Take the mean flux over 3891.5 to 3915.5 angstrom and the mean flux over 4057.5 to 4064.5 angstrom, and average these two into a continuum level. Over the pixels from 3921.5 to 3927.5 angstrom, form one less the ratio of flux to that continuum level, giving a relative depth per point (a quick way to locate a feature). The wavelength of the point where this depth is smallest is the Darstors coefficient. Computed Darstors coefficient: 3923 angstrom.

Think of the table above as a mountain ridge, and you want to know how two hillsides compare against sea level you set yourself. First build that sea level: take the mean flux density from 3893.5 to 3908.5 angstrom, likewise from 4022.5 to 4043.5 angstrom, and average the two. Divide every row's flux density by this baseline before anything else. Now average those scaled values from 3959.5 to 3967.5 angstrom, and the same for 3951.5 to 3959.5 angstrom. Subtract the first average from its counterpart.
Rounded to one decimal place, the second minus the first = 0.3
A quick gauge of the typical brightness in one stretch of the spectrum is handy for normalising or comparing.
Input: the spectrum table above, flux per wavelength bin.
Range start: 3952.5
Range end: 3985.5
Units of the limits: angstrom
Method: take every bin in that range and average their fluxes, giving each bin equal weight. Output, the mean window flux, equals 6.4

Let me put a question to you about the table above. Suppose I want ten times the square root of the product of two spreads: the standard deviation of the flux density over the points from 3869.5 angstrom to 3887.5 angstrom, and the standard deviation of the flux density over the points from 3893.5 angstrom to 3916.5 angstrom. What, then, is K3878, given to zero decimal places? 5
